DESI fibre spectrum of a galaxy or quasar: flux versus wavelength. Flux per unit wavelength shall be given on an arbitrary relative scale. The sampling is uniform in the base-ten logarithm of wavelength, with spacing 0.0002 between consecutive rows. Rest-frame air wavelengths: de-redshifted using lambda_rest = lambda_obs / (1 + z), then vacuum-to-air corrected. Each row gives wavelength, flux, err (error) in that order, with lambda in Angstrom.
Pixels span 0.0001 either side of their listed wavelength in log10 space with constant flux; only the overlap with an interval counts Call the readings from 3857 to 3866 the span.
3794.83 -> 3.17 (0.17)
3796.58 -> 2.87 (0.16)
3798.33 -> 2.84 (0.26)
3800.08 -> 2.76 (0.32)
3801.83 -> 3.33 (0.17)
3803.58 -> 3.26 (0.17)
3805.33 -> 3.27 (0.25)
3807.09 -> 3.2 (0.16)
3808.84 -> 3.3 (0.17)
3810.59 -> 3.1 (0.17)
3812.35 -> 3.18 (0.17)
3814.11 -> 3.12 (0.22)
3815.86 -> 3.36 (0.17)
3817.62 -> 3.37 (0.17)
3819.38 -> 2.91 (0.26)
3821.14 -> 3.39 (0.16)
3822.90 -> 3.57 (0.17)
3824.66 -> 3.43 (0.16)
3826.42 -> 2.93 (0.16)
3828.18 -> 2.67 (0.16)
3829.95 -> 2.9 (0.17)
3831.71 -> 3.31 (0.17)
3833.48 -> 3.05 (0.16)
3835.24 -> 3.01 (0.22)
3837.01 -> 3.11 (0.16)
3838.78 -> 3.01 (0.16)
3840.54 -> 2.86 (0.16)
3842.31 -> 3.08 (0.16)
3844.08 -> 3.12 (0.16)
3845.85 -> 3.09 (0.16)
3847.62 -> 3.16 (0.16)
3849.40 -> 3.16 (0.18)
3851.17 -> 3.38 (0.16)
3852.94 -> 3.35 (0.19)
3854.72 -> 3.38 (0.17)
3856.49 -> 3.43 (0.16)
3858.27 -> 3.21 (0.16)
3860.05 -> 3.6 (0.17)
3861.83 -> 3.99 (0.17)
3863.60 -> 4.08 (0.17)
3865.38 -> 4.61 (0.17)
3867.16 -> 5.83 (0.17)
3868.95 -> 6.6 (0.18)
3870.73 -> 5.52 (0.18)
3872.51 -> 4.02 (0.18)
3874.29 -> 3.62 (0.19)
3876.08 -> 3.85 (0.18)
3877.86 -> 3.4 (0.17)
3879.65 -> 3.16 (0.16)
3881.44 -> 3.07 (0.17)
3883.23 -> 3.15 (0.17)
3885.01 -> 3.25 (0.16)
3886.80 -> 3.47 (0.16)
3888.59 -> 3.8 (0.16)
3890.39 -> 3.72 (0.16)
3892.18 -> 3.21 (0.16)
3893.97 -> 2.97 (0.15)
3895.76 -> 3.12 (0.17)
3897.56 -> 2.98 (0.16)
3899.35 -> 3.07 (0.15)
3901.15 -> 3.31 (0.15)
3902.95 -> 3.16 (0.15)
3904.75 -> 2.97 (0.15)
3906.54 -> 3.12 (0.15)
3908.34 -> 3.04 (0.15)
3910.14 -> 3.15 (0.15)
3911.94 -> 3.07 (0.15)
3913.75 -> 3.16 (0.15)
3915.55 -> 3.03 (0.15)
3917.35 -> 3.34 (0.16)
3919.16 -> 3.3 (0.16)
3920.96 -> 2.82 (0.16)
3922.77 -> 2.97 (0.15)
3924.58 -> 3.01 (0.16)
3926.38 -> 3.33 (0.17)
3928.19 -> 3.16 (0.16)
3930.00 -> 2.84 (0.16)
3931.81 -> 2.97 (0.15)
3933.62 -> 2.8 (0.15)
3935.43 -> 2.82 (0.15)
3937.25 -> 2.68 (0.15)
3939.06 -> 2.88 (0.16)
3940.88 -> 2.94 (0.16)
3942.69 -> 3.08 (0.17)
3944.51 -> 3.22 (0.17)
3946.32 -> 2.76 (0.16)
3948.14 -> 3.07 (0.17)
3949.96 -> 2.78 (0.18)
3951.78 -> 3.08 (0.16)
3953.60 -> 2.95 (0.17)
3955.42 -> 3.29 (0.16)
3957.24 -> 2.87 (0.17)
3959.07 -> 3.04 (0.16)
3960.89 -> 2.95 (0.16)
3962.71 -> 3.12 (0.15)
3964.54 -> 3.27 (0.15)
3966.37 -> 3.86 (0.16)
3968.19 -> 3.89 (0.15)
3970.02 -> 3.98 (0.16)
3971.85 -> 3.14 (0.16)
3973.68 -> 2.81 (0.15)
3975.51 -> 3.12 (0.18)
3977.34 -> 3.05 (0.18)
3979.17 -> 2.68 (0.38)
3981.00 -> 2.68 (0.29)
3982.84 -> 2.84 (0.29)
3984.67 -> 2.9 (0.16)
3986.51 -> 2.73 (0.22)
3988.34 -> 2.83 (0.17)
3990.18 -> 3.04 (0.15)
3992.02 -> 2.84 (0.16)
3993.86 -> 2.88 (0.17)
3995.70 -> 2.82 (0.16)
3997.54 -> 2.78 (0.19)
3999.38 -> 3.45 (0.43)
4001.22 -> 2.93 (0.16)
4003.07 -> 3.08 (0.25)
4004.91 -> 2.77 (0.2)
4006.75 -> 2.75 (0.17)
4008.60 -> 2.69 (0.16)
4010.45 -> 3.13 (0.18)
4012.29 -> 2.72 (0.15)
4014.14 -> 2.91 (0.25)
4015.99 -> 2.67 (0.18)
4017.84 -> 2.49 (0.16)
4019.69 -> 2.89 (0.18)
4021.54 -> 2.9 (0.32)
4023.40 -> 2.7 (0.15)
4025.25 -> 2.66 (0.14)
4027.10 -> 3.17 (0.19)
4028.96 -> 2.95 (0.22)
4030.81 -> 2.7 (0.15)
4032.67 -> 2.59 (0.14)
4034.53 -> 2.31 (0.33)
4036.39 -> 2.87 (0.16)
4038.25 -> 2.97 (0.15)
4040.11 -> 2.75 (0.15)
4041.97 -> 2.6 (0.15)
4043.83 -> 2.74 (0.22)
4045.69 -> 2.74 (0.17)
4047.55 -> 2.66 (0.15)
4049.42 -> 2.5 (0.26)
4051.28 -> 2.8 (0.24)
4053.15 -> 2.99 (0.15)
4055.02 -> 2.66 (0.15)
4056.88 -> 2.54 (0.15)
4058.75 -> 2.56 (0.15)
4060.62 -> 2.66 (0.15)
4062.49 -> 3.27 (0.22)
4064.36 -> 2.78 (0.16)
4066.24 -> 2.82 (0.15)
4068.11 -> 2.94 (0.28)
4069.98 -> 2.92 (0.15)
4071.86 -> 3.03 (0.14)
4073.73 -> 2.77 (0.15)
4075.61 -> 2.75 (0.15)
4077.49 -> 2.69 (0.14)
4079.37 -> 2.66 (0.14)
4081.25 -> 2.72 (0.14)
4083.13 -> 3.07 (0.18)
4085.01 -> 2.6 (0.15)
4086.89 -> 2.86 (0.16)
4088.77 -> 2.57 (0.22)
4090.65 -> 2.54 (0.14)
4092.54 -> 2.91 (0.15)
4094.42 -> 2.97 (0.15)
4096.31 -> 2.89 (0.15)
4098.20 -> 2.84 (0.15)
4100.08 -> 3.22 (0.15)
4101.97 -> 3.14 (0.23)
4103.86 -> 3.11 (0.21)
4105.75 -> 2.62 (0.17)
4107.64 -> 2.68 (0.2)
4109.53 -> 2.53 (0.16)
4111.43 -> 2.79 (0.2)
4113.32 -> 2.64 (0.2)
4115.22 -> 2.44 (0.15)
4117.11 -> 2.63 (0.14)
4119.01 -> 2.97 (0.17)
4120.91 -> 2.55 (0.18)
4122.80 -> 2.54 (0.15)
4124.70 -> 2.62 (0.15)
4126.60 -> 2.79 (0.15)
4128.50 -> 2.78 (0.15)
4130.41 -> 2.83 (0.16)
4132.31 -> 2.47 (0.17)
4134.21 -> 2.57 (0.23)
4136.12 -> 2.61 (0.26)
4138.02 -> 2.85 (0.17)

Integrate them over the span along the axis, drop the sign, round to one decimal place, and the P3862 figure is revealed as 34.7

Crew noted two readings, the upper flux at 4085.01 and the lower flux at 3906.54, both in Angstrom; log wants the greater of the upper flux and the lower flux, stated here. 3.1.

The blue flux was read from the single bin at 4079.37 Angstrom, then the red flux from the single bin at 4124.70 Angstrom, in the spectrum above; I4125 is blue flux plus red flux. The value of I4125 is 5.3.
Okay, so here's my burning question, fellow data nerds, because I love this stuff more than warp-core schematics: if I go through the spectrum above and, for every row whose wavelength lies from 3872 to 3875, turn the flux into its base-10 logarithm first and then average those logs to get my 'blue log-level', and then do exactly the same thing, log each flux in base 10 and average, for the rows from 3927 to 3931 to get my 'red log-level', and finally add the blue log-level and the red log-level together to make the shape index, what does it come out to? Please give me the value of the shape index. 1.06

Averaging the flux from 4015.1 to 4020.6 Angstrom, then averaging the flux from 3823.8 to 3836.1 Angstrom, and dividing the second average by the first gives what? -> 1.13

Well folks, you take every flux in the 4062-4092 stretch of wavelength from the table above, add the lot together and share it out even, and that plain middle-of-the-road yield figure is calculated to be 2.81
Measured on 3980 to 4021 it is 2.86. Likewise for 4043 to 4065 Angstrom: 2.74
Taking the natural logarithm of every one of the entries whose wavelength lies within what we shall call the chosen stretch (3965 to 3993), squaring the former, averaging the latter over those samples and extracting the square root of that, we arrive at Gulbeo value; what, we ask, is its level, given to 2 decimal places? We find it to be 1.13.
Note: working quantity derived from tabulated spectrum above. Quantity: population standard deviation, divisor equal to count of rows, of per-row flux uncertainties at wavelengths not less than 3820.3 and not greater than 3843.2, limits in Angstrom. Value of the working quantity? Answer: 0.016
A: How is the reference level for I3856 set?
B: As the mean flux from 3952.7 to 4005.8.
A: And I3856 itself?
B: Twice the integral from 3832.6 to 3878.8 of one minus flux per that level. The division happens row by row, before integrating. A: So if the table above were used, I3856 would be -20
